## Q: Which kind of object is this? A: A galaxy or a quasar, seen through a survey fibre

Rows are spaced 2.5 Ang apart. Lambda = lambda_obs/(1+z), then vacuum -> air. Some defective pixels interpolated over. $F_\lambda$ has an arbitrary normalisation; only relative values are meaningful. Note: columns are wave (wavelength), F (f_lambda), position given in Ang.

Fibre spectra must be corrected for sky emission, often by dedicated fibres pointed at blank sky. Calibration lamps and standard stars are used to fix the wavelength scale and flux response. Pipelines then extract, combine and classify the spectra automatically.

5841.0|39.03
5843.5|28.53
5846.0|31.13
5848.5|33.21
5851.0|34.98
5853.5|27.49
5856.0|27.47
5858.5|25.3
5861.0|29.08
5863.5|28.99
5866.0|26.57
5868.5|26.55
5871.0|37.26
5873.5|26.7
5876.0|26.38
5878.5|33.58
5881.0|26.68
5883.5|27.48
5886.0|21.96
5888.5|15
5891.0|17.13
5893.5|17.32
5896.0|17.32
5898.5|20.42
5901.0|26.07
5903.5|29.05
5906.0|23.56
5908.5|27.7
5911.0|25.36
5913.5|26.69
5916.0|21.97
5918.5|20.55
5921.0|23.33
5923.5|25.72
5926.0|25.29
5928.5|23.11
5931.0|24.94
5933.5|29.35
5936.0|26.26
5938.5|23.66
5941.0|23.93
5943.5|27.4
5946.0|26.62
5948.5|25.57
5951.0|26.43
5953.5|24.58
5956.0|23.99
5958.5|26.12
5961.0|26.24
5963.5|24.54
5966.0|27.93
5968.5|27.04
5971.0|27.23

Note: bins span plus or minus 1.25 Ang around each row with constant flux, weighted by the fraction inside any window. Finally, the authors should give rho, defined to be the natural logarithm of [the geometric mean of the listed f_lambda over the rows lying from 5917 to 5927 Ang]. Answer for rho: 3.16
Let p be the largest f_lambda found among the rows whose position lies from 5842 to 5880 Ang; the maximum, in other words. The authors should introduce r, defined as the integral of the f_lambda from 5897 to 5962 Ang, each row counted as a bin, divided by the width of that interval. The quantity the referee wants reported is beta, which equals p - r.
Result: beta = 12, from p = 37.26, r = 25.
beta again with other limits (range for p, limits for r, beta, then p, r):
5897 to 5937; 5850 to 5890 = 2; 29.35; 27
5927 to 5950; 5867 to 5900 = 5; 29.35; 24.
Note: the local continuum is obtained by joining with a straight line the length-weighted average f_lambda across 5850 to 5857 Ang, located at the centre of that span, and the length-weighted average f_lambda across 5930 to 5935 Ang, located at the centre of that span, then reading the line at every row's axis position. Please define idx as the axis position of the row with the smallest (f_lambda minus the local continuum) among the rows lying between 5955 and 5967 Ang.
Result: 5956.0 Ang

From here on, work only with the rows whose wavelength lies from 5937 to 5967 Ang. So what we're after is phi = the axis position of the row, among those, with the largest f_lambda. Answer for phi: 5966.0 Ang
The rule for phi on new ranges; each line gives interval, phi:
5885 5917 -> 5903.5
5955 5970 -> 5966.0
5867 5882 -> 5871.0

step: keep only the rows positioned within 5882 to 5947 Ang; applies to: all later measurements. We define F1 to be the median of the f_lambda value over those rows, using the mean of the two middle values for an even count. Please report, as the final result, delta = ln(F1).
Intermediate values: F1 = 24.4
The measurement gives 3.20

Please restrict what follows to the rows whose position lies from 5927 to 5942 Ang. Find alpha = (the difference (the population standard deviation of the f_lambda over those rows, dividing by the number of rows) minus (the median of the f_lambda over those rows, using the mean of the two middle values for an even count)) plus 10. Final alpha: -12.3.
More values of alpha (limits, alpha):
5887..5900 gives -5.6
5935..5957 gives -14.3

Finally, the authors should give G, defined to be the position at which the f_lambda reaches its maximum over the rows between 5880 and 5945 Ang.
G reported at 5933.5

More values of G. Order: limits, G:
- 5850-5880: 5871.0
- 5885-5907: 5903.5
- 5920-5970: 5933.5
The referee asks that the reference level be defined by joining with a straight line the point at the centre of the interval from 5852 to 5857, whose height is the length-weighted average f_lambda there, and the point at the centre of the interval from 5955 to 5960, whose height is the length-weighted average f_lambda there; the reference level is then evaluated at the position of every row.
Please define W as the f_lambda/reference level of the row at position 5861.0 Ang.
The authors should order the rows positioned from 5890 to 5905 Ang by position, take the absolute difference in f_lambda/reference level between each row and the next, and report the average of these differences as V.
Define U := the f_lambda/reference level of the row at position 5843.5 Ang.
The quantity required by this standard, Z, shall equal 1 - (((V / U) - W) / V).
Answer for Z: 12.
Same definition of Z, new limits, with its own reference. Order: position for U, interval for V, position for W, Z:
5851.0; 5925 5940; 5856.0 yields 9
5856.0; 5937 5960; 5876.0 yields 18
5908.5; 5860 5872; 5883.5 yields 8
